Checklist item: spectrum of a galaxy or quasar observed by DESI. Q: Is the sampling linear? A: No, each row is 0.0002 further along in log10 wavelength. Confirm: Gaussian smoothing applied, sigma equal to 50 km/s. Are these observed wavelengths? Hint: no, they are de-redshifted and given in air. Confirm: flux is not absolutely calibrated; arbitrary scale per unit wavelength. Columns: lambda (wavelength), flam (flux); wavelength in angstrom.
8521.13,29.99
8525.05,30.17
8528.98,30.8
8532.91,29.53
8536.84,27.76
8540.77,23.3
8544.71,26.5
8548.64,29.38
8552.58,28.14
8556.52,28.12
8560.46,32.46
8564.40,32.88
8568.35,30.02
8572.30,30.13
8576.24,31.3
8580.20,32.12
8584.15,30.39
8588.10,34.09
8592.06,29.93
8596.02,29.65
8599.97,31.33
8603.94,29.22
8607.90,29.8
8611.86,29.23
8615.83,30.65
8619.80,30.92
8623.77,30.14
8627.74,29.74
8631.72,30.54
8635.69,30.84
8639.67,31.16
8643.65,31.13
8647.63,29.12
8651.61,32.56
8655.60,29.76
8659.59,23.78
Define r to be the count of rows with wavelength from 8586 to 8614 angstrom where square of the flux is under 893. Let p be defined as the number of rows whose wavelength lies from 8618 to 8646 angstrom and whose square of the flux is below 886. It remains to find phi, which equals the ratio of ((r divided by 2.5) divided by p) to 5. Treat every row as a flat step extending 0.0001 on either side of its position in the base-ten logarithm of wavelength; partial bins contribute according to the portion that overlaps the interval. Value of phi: 0.32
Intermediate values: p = 1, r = 4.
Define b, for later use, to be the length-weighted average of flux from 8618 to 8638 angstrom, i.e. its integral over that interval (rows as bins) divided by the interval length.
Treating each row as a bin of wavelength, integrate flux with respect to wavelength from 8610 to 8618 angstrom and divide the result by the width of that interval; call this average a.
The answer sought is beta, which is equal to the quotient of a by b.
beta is 0.98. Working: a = 30.0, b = 30.4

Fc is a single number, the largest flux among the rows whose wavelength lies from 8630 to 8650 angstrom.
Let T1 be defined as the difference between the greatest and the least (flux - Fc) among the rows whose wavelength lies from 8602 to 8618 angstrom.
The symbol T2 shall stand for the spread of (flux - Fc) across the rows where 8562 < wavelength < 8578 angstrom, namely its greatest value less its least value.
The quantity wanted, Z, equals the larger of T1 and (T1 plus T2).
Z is 4.3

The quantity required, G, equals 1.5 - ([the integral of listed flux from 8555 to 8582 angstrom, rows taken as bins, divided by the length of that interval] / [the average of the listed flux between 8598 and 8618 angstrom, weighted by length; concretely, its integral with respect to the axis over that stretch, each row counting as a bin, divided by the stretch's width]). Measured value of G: 0.47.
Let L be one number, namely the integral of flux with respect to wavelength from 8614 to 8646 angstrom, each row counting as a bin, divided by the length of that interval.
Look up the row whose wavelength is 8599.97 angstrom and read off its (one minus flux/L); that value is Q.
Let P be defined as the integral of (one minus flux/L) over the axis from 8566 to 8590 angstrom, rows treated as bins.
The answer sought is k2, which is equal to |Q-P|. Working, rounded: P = -0.6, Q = -0.02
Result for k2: 0.55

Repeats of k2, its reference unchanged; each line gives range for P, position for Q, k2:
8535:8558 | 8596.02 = 2.56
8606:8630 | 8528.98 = 0.43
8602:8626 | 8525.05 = 0.48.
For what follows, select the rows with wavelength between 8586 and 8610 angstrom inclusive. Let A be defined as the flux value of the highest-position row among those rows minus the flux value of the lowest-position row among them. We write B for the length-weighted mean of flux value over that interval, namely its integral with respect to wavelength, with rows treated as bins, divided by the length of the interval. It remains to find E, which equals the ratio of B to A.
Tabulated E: -7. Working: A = -4.3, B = 30.7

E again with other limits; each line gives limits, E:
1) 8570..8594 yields -157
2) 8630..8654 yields 15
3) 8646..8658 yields 47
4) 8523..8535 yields -47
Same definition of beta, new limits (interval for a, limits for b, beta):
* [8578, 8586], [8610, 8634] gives 1.03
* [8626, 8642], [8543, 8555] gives 1.09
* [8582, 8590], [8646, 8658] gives 1.06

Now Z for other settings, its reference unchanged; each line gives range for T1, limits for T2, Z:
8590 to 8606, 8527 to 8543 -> 9.6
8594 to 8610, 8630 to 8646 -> 2.7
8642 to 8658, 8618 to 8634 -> 4.6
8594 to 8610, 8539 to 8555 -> 8.2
